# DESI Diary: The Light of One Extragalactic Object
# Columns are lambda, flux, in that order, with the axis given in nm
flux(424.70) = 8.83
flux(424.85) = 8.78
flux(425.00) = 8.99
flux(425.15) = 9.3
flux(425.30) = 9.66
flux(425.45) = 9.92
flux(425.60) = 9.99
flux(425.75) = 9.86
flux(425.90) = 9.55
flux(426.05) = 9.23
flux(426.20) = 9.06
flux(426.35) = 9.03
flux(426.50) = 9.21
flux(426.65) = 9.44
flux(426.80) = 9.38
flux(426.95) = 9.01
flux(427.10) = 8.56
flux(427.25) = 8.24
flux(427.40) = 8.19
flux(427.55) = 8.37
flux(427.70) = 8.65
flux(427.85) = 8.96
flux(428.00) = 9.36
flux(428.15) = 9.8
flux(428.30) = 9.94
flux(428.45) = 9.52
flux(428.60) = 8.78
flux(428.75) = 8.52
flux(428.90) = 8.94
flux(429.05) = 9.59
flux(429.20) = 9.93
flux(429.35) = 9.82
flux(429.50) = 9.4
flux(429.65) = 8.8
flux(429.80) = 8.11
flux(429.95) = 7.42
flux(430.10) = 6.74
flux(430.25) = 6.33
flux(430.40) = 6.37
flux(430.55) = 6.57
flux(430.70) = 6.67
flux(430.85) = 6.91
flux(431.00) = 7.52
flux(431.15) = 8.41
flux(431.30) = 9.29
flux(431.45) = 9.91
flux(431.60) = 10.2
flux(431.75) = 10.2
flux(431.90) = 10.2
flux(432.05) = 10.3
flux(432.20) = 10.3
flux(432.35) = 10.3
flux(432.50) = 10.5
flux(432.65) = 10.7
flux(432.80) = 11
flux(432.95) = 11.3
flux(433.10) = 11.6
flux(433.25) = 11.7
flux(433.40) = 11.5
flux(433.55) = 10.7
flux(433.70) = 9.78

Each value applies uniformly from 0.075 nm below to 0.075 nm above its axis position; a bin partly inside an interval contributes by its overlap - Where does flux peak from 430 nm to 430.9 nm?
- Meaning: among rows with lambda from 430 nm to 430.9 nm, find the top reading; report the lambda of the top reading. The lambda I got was 430.85 nm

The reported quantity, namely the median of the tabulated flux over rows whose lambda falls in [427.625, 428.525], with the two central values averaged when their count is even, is 9.4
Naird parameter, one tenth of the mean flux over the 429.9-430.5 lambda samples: 0.67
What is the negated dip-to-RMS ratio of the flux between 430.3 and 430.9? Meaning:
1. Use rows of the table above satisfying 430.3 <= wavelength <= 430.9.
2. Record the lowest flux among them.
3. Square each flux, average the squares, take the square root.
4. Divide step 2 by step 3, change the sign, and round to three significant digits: -0.960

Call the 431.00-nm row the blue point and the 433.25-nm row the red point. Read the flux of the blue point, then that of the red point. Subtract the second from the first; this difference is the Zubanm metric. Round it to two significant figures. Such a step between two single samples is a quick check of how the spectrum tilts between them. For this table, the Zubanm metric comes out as -4.2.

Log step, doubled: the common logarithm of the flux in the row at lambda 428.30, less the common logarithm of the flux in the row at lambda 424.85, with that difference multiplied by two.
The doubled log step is 0.11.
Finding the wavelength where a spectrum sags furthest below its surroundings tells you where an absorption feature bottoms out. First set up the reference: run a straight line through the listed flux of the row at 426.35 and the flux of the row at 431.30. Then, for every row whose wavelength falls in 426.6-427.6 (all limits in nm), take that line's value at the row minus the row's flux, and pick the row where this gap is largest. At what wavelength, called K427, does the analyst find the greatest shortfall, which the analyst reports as 427.40 nm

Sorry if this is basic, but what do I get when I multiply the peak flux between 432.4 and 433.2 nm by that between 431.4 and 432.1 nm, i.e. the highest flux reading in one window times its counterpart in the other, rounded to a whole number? 119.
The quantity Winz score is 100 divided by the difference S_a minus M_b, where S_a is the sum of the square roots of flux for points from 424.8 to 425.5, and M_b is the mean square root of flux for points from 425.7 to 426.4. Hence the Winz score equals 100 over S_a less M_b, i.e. 8.2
